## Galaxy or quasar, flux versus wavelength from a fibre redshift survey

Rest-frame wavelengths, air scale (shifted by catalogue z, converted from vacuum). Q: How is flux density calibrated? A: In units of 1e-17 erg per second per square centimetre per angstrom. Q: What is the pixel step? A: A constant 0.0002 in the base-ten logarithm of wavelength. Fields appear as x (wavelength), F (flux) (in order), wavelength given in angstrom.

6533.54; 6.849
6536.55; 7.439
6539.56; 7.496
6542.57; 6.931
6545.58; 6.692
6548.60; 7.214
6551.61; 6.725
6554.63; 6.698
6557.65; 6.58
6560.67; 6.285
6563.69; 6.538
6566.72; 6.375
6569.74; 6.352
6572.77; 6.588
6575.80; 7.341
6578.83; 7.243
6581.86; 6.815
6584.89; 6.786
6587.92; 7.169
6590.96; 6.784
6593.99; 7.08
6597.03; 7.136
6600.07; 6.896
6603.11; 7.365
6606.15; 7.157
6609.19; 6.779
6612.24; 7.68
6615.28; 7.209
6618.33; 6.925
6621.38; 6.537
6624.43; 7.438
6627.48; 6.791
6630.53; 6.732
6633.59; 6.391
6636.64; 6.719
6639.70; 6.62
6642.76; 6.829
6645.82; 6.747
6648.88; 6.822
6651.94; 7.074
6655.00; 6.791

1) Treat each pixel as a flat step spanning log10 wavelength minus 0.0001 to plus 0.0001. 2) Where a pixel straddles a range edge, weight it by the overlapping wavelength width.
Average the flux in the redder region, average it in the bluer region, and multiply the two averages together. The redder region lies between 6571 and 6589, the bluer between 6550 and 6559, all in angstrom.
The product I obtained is 46.6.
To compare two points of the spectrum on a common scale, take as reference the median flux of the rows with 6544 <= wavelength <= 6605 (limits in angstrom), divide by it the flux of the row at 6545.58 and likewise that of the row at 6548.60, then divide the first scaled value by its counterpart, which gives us 0.93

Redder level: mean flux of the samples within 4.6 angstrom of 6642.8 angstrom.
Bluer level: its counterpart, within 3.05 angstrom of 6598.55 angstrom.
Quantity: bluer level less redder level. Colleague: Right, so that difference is 0.28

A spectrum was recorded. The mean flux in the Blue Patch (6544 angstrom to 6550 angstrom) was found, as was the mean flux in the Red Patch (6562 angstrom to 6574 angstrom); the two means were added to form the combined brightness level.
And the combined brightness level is 13.4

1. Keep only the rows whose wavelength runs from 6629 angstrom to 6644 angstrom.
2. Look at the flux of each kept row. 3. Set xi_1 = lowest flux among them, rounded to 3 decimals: 6.391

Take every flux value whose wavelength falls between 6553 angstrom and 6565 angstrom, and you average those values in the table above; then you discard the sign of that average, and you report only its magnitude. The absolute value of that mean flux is 6.53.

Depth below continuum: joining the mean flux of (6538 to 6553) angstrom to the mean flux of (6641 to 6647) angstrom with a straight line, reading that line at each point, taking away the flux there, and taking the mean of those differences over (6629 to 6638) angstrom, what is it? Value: 0.2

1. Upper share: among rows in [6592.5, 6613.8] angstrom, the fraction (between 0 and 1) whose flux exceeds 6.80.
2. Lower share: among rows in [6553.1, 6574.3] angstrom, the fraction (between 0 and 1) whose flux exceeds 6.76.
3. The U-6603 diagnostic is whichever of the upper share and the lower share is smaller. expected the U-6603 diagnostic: 0.0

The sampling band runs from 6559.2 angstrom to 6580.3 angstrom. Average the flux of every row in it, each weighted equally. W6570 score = 6.67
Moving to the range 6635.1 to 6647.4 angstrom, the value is 6.73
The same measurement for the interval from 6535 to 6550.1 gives 7.15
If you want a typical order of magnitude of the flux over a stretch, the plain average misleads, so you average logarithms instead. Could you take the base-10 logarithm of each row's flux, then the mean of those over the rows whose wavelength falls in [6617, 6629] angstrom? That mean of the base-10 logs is 0.840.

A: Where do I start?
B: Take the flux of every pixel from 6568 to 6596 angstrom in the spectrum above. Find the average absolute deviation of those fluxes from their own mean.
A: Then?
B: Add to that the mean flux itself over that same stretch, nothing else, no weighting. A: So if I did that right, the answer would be 7.17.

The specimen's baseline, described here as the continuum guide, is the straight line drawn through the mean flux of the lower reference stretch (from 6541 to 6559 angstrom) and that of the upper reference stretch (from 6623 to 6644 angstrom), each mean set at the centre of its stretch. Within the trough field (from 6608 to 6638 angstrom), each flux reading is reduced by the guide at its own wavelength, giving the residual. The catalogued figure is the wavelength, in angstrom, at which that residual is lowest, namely 6633.59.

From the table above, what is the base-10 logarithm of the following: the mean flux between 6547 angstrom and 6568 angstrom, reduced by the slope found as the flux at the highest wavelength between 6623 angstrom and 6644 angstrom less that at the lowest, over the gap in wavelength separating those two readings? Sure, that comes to 0.824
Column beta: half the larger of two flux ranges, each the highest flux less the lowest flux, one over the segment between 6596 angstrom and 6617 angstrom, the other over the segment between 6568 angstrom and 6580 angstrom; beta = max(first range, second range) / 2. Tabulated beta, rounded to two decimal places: 0.49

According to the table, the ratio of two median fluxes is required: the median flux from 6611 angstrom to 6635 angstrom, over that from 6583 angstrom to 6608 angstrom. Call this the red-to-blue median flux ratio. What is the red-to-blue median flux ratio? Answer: 0.96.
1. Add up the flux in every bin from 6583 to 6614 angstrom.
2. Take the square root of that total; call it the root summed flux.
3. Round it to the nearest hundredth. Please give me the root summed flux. 8.42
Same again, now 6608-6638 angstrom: 8.32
